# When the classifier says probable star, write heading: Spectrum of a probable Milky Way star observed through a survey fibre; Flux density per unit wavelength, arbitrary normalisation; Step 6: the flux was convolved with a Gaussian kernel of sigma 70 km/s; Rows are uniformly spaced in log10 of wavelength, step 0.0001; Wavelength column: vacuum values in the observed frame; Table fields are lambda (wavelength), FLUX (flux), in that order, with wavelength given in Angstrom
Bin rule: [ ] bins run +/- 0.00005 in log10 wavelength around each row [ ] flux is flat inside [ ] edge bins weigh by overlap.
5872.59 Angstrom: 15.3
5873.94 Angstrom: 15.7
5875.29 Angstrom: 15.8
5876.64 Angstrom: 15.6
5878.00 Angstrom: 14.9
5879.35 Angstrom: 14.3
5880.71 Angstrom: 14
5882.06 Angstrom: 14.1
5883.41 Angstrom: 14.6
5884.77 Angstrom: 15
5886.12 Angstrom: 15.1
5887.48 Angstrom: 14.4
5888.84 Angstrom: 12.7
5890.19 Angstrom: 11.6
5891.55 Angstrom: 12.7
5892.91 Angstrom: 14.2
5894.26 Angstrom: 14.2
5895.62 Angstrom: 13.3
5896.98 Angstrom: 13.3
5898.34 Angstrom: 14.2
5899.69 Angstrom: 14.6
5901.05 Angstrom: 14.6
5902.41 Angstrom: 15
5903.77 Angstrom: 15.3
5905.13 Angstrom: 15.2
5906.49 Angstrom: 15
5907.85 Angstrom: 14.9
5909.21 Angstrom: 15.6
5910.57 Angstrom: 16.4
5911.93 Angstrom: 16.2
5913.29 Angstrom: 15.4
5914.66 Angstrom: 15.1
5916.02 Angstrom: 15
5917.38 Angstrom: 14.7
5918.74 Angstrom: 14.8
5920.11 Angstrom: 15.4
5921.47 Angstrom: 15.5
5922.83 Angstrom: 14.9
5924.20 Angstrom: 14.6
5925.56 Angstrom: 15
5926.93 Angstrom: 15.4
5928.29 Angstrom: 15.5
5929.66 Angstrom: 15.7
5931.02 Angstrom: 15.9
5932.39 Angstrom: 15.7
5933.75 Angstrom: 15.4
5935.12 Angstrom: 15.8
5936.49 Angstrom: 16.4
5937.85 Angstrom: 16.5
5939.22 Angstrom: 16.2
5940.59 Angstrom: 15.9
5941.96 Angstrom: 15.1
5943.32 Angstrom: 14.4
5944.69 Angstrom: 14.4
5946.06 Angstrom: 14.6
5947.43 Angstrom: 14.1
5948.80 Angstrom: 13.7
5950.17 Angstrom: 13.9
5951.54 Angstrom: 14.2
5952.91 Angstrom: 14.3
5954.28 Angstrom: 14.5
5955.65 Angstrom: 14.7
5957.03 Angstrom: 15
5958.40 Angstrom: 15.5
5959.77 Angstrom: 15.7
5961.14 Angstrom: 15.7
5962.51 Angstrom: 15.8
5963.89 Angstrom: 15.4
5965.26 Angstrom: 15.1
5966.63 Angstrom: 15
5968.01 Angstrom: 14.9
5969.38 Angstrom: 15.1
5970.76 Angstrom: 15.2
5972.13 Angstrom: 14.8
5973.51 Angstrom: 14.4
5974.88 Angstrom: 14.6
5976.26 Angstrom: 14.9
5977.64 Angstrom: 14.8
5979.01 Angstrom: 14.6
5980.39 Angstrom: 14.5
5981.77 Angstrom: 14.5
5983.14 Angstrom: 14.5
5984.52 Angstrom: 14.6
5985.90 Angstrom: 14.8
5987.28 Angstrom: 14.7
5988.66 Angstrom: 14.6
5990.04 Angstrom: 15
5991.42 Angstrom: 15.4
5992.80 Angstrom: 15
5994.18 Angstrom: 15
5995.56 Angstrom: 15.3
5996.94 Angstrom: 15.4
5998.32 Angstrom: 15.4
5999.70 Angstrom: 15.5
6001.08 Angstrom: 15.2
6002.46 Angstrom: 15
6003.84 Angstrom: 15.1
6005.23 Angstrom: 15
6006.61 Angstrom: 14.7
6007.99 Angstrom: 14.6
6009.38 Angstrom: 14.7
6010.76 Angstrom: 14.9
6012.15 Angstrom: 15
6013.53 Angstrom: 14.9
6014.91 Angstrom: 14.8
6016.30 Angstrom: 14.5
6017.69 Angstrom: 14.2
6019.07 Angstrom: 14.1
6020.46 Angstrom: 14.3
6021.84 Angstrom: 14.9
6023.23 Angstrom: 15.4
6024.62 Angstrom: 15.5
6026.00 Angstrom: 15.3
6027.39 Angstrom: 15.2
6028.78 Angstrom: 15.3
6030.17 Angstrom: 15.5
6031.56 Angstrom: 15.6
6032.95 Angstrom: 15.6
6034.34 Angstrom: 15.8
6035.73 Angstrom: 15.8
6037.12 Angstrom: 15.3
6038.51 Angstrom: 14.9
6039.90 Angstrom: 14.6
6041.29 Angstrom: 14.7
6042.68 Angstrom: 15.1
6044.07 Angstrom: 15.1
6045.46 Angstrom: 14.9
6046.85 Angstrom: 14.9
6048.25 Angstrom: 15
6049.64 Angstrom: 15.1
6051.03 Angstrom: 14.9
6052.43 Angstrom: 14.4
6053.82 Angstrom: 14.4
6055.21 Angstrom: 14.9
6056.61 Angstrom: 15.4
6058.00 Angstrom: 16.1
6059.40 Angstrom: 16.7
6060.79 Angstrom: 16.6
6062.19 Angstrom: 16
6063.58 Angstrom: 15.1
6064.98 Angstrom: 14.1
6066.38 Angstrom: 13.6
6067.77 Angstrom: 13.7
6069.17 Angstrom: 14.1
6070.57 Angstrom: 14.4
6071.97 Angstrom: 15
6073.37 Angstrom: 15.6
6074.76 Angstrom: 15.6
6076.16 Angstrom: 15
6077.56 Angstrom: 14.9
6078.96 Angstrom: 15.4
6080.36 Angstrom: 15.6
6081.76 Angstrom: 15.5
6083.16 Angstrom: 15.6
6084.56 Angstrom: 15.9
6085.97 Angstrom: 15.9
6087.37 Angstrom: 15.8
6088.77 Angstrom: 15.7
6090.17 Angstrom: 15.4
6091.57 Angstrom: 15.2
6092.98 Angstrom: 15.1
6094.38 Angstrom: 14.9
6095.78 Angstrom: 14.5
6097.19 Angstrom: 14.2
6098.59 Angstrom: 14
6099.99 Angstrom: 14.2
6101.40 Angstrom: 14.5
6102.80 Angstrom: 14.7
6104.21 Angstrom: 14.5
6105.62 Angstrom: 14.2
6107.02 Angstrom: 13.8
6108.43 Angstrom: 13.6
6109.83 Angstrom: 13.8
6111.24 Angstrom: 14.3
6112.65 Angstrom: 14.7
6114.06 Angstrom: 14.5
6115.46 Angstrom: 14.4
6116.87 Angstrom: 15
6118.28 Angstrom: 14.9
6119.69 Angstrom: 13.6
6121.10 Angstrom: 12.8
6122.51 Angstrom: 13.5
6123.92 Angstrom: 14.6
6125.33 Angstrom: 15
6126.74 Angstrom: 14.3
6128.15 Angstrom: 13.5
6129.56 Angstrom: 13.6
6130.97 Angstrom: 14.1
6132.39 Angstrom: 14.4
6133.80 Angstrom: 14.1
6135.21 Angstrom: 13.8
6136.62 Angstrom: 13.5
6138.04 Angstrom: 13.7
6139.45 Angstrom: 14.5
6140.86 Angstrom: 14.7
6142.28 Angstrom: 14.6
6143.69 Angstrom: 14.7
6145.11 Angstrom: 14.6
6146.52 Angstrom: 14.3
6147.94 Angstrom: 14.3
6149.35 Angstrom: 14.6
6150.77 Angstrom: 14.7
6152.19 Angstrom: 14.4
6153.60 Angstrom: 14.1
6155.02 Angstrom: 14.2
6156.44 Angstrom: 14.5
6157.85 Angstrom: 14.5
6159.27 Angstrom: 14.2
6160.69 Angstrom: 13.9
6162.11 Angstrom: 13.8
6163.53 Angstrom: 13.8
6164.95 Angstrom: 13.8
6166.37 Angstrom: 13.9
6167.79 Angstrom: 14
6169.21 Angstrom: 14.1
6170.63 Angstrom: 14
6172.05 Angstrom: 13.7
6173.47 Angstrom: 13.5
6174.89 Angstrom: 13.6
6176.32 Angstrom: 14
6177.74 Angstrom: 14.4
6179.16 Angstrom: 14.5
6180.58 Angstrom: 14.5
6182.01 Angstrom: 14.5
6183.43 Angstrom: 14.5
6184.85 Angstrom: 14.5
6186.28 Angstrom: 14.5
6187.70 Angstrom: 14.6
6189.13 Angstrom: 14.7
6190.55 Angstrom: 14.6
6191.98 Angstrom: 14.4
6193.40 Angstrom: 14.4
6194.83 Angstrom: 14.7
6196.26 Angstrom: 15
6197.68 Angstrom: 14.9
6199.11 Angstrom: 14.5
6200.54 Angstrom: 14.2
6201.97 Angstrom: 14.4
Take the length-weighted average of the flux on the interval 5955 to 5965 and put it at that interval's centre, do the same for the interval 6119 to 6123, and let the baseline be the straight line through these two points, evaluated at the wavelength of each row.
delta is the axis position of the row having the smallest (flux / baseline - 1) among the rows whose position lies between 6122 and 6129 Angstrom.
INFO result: 6122.51 Angstrom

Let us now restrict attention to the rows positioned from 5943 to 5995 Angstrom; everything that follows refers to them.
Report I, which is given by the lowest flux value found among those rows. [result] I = 13.7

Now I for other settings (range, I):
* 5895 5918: 13.3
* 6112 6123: 12.8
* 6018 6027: 14.1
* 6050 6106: 13.6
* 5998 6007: 14.7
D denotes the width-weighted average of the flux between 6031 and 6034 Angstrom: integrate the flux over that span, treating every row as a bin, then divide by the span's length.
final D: 15.6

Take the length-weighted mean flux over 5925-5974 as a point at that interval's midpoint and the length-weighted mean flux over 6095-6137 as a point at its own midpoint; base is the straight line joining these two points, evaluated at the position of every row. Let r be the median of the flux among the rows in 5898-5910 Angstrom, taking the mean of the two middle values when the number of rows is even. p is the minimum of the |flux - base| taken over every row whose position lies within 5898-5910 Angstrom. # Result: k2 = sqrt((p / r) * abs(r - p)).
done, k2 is 0.33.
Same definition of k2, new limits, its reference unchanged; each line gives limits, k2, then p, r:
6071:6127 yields 0.15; 0.022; 14.8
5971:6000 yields 0.28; 0.081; 14.8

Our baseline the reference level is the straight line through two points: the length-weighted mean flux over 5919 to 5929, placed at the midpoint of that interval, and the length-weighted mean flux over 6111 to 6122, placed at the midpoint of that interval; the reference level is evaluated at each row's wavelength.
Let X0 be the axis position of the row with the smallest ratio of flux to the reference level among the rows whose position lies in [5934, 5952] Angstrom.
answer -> 5948.80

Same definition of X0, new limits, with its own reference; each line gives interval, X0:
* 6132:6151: 6136.62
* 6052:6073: 6066.38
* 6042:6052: 6045.46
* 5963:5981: 5973.51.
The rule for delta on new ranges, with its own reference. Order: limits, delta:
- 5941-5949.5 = 5948.80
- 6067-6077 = 6067.77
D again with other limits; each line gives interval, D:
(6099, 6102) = 14.3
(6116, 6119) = 14.9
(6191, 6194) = 14.4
